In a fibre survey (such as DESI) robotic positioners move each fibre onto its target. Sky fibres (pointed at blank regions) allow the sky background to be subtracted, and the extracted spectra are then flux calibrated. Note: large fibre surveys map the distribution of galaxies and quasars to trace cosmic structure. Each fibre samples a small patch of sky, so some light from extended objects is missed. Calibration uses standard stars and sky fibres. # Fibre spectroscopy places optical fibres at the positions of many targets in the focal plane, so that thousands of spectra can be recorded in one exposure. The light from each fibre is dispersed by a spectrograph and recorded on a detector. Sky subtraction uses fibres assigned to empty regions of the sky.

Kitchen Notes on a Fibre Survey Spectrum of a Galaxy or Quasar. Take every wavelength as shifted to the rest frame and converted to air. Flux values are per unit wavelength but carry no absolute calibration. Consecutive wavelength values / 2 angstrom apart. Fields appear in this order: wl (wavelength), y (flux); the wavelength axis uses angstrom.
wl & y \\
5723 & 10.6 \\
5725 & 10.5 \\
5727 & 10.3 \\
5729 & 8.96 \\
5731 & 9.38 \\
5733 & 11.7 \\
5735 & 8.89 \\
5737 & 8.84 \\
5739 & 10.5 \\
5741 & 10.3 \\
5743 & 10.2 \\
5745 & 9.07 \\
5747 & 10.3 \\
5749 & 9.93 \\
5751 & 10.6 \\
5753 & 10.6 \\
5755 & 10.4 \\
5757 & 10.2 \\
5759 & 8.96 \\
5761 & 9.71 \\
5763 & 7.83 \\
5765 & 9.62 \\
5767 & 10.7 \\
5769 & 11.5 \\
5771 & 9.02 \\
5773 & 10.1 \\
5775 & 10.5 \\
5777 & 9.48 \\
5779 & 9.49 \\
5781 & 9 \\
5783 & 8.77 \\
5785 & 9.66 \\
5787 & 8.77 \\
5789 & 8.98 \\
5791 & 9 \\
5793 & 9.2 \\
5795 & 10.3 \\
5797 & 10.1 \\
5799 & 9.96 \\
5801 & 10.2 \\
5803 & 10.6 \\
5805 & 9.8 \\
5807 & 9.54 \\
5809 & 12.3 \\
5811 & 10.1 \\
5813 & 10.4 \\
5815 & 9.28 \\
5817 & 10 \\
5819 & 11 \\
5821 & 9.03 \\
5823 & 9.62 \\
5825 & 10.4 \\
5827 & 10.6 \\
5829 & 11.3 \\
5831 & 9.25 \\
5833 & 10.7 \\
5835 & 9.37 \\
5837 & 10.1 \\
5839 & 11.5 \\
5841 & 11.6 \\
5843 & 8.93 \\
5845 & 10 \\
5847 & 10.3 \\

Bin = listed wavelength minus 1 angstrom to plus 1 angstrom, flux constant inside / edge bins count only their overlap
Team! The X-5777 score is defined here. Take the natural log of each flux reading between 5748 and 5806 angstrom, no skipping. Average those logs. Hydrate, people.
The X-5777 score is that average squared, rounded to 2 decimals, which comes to 5.18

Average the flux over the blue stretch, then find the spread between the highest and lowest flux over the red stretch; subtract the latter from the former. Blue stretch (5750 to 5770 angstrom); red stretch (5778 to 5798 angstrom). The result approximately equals 8.48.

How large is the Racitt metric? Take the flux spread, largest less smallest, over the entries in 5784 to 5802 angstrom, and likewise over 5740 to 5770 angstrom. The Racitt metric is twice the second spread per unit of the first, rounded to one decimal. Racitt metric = 4.8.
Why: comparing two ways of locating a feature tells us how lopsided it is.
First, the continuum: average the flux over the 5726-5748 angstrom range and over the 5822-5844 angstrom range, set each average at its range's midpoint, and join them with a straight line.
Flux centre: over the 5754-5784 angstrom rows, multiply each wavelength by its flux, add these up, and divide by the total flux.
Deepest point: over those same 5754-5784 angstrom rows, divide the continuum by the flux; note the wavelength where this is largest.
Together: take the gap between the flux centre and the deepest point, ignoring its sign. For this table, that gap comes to 5.9 angstrom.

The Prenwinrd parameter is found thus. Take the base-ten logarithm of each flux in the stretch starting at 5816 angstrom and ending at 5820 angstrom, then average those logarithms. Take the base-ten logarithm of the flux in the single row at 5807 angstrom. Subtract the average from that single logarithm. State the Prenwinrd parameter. -0.04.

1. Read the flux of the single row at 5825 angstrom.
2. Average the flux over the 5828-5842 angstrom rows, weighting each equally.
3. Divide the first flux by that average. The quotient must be 0.99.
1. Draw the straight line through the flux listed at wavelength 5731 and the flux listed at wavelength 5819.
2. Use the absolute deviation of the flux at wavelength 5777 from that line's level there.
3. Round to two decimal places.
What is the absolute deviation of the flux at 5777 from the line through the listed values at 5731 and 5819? 0.75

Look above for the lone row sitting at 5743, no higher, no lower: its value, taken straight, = 10.2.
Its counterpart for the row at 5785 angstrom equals 9.66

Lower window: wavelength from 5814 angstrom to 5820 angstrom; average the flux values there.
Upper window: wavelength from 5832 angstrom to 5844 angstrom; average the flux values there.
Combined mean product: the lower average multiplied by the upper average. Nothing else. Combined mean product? 105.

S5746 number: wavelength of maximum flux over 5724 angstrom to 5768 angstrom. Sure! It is 5733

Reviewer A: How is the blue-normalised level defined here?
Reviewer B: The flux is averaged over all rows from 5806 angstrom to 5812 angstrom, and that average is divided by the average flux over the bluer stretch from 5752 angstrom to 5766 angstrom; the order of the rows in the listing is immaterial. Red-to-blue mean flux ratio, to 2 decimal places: 1.11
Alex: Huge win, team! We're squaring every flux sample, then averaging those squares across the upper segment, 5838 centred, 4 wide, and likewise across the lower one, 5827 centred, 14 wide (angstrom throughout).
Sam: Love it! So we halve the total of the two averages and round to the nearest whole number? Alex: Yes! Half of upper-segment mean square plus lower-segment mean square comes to 110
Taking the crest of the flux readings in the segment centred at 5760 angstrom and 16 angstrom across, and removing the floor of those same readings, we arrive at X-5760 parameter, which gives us 2.9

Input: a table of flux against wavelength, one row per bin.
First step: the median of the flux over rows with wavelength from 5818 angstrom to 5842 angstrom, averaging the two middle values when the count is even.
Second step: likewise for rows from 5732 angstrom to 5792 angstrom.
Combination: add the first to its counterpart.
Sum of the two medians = 20.2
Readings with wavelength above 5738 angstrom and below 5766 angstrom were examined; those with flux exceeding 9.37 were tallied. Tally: 11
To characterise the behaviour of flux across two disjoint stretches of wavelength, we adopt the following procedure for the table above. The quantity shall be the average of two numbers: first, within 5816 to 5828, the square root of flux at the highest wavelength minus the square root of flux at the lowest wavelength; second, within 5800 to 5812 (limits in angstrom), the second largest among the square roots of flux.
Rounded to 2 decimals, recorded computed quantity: 1.67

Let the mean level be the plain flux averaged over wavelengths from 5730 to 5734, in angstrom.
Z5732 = 10.5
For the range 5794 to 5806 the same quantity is 10.2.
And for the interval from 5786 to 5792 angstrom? 8.9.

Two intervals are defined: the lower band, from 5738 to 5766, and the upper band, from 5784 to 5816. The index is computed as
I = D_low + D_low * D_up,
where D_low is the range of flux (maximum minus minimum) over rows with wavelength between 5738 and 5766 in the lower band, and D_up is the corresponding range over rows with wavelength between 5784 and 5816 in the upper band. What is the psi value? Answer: 12.5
